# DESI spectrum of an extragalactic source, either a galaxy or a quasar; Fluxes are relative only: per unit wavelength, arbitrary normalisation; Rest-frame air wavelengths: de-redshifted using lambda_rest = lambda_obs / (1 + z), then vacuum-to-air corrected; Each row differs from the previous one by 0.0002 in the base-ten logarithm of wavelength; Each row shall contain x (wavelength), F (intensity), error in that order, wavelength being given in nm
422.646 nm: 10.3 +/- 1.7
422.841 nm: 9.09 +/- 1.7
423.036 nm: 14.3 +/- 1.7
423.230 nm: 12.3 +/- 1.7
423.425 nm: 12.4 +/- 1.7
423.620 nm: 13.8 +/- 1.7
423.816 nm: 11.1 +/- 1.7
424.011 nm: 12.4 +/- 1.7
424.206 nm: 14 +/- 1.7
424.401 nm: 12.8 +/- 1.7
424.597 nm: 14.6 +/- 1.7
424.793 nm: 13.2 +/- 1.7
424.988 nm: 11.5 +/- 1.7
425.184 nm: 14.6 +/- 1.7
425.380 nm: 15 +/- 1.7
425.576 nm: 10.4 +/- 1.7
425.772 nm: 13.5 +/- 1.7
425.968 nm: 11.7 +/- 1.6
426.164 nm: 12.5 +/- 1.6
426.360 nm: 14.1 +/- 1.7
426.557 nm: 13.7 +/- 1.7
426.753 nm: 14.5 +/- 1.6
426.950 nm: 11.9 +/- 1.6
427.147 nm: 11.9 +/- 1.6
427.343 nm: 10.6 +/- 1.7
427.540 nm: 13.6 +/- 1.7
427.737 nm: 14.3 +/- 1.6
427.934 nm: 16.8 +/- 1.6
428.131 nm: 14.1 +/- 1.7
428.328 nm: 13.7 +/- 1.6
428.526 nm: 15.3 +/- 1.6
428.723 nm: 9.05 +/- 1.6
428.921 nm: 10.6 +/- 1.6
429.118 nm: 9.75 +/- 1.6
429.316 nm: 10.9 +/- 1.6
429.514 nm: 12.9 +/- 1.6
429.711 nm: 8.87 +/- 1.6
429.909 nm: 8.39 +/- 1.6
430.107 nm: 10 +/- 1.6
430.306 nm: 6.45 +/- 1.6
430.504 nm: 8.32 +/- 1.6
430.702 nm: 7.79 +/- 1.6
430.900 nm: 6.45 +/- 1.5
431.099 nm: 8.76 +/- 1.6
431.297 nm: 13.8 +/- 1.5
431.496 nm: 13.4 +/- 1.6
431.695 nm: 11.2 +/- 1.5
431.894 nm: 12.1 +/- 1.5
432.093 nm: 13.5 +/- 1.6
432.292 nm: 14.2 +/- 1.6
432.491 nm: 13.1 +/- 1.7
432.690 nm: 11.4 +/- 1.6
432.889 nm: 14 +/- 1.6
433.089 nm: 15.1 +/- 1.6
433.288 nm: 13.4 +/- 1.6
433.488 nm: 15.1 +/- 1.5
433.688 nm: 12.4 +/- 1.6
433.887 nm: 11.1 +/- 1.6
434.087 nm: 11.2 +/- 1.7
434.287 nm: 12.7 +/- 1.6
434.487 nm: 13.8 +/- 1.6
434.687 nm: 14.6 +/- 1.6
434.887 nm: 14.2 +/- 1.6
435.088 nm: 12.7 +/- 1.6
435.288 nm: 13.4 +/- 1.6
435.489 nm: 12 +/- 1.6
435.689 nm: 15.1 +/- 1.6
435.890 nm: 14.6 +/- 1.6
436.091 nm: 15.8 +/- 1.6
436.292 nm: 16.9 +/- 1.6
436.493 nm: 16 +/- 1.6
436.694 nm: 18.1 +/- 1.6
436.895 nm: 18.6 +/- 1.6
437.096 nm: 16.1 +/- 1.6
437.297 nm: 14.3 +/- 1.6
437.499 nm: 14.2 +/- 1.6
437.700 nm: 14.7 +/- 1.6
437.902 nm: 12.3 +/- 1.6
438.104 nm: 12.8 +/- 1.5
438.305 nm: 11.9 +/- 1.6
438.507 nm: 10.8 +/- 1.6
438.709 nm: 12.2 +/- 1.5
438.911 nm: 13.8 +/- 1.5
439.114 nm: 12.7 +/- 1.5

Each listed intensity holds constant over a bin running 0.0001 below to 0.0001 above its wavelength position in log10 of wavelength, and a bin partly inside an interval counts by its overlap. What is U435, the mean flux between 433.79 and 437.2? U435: 14.5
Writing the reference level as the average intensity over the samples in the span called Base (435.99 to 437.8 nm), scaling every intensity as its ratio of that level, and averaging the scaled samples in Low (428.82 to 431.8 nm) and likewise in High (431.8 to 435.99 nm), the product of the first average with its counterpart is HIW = 0.51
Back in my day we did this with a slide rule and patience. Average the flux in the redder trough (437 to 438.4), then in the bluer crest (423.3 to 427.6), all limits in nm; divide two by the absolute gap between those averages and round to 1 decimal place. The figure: 2.3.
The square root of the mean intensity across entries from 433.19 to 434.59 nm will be 3.58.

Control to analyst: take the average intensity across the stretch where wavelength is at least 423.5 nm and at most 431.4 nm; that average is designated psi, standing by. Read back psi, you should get 11.9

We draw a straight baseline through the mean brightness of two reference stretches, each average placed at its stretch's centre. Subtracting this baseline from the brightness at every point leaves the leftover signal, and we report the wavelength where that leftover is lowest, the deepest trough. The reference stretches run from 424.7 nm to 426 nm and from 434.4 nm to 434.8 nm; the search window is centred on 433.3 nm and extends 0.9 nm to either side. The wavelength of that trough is 433.887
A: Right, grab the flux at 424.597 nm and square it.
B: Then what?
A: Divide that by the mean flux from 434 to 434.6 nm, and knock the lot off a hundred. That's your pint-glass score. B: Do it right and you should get 83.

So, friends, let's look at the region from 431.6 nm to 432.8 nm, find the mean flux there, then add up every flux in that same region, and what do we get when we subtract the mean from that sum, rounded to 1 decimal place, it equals 62.9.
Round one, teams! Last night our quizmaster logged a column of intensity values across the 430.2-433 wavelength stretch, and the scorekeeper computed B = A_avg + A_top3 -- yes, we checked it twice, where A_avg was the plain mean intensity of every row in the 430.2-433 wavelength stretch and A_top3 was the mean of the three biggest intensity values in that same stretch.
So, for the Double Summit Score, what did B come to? 25.0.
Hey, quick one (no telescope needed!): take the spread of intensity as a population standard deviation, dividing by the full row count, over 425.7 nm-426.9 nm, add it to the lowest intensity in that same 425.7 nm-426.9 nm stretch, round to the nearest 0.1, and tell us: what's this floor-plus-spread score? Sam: 12.7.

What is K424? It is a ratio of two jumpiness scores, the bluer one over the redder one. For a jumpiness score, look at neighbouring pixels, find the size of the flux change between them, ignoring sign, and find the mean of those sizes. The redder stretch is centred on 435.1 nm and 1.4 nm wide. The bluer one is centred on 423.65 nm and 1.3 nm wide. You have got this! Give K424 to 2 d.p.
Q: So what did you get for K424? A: 1.15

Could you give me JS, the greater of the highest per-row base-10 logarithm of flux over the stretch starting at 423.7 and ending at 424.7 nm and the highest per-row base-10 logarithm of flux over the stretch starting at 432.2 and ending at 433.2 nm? 1.18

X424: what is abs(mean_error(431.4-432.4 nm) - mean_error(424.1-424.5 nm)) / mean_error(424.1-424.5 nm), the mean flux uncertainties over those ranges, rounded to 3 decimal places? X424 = 0.082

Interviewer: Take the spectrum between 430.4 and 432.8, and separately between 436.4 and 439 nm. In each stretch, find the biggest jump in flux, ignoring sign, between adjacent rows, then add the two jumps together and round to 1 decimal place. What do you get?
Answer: 7.5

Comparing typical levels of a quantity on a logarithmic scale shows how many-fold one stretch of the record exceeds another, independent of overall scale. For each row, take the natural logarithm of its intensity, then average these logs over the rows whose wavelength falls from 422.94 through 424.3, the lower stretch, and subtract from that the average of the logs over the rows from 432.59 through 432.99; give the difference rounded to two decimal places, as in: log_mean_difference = 0.02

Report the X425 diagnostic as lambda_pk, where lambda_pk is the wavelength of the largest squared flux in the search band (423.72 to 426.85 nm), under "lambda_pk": 425.380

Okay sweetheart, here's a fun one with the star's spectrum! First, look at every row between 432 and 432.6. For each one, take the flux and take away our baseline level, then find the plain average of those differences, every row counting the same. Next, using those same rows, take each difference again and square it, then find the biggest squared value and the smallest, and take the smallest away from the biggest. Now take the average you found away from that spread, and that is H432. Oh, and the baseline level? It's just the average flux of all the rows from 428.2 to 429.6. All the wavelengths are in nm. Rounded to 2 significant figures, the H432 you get 2.3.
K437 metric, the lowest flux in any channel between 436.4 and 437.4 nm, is 14.3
